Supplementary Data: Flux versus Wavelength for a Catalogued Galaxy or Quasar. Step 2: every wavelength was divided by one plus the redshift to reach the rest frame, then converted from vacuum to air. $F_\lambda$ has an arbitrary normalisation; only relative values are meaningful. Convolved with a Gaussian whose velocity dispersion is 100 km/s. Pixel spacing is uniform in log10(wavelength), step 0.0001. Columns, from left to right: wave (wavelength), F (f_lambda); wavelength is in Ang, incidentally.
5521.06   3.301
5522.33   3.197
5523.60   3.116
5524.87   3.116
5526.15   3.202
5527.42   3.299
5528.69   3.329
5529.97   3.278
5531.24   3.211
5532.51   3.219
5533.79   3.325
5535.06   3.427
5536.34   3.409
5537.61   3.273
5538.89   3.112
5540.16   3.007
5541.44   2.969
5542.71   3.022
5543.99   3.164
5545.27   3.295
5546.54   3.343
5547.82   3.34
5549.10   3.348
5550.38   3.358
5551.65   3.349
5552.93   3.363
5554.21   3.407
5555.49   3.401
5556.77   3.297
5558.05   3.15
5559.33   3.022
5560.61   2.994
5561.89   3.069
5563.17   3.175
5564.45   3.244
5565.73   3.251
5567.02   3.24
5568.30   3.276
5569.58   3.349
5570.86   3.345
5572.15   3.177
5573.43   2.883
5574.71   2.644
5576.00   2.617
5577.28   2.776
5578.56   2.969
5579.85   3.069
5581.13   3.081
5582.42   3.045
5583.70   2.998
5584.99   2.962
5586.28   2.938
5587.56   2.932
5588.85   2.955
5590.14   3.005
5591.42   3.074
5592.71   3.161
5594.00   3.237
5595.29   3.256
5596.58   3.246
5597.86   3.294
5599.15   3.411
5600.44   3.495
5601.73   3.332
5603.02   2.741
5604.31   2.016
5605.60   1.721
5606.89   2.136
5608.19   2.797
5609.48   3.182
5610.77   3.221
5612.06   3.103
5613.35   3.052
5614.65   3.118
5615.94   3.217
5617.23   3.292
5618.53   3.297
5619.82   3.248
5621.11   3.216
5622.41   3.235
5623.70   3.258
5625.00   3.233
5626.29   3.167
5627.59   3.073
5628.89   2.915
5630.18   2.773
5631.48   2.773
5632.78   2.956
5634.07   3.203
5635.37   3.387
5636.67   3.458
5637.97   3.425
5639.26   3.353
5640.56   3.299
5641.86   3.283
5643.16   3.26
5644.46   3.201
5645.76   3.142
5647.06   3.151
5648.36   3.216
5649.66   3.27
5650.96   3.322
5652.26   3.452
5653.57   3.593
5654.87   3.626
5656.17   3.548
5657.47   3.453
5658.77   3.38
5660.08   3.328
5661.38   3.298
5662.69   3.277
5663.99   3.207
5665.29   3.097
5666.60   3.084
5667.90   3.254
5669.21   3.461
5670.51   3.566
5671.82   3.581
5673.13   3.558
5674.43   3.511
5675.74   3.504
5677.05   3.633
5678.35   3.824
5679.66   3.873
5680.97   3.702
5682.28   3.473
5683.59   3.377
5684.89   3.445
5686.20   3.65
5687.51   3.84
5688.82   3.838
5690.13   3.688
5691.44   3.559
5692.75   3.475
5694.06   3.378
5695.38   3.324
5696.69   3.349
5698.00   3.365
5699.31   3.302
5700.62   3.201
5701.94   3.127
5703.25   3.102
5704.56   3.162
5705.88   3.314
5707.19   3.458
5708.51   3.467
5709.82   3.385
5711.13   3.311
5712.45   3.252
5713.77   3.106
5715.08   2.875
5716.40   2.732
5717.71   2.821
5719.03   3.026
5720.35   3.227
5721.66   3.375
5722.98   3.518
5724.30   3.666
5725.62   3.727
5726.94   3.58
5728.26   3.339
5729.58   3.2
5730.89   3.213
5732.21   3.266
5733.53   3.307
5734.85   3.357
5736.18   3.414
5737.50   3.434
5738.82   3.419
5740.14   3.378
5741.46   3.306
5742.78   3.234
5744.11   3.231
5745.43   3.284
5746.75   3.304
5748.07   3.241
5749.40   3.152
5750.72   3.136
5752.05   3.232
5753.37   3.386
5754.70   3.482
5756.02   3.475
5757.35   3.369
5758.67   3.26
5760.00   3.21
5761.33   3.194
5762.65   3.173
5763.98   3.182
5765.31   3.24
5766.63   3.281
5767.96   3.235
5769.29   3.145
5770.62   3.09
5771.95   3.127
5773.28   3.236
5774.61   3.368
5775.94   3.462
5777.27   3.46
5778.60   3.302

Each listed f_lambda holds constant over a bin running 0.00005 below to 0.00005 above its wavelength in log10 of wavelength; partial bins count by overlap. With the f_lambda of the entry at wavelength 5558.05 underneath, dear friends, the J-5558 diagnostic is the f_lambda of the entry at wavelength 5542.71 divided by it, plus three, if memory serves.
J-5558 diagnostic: 3.96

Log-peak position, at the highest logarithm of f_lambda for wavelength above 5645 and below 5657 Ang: 5654.87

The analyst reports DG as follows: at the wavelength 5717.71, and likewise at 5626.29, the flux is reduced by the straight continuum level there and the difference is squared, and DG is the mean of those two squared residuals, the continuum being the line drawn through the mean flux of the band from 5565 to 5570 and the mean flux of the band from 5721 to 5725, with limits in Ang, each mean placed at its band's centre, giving 0.26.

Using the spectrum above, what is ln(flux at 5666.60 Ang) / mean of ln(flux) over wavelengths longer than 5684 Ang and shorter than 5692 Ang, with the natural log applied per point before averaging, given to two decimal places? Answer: 0.87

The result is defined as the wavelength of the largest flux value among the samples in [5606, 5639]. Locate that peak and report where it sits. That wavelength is 5636.67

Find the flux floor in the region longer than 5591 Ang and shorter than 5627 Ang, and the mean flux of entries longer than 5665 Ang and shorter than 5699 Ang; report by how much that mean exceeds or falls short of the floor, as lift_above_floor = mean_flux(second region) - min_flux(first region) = 1.8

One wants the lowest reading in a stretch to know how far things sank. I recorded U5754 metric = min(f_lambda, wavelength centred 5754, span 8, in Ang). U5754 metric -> 3.136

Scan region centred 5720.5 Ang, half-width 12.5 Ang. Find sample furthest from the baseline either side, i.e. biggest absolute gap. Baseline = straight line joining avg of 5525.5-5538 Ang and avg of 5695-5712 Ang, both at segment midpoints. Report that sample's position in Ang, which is 5716.40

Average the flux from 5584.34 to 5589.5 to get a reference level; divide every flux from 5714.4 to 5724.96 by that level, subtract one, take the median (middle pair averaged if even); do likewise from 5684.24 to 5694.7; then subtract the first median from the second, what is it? 0.16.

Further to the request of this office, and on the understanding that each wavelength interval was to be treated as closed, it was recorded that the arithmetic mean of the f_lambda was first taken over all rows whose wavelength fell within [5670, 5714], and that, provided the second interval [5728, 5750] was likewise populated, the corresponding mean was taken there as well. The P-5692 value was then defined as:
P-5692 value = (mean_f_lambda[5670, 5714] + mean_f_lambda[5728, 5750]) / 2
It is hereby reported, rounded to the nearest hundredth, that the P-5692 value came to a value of 3.38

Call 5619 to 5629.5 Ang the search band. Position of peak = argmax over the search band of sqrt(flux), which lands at 5623.70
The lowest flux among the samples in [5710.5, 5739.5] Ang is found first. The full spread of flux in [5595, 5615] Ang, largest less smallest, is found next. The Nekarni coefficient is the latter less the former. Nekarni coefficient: -0.96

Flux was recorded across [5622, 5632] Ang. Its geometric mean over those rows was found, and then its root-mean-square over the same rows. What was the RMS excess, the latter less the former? 0.012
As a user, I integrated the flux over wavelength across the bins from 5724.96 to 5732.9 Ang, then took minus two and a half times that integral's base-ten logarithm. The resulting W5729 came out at -3.57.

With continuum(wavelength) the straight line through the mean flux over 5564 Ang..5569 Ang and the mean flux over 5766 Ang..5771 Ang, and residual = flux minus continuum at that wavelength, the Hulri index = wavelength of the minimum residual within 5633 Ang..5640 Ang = 5634.07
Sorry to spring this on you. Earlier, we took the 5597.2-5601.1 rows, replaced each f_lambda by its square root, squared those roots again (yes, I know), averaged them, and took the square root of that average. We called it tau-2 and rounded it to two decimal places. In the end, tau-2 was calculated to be 1.84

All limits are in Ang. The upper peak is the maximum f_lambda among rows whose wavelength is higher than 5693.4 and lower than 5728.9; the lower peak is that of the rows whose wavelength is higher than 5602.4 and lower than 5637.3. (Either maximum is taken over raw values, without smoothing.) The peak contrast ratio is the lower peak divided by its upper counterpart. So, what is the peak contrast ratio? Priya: 0.928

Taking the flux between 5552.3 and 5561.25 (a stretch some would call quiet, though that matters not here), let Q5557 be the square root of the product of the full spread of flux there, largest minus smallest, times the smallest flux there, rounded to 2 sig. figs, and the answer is 1.1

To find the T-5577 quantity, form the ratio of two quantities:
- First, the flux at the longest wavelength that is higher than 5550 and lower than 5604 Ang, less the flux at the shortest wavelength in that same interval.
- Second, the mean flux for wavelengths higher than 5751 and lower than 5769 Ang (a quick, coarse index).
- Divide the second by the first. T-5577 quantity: -5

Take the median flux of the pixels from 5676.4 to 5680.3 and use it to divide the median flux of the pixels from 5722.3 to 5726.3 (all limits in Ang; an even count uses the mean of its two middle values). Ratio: 0.959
